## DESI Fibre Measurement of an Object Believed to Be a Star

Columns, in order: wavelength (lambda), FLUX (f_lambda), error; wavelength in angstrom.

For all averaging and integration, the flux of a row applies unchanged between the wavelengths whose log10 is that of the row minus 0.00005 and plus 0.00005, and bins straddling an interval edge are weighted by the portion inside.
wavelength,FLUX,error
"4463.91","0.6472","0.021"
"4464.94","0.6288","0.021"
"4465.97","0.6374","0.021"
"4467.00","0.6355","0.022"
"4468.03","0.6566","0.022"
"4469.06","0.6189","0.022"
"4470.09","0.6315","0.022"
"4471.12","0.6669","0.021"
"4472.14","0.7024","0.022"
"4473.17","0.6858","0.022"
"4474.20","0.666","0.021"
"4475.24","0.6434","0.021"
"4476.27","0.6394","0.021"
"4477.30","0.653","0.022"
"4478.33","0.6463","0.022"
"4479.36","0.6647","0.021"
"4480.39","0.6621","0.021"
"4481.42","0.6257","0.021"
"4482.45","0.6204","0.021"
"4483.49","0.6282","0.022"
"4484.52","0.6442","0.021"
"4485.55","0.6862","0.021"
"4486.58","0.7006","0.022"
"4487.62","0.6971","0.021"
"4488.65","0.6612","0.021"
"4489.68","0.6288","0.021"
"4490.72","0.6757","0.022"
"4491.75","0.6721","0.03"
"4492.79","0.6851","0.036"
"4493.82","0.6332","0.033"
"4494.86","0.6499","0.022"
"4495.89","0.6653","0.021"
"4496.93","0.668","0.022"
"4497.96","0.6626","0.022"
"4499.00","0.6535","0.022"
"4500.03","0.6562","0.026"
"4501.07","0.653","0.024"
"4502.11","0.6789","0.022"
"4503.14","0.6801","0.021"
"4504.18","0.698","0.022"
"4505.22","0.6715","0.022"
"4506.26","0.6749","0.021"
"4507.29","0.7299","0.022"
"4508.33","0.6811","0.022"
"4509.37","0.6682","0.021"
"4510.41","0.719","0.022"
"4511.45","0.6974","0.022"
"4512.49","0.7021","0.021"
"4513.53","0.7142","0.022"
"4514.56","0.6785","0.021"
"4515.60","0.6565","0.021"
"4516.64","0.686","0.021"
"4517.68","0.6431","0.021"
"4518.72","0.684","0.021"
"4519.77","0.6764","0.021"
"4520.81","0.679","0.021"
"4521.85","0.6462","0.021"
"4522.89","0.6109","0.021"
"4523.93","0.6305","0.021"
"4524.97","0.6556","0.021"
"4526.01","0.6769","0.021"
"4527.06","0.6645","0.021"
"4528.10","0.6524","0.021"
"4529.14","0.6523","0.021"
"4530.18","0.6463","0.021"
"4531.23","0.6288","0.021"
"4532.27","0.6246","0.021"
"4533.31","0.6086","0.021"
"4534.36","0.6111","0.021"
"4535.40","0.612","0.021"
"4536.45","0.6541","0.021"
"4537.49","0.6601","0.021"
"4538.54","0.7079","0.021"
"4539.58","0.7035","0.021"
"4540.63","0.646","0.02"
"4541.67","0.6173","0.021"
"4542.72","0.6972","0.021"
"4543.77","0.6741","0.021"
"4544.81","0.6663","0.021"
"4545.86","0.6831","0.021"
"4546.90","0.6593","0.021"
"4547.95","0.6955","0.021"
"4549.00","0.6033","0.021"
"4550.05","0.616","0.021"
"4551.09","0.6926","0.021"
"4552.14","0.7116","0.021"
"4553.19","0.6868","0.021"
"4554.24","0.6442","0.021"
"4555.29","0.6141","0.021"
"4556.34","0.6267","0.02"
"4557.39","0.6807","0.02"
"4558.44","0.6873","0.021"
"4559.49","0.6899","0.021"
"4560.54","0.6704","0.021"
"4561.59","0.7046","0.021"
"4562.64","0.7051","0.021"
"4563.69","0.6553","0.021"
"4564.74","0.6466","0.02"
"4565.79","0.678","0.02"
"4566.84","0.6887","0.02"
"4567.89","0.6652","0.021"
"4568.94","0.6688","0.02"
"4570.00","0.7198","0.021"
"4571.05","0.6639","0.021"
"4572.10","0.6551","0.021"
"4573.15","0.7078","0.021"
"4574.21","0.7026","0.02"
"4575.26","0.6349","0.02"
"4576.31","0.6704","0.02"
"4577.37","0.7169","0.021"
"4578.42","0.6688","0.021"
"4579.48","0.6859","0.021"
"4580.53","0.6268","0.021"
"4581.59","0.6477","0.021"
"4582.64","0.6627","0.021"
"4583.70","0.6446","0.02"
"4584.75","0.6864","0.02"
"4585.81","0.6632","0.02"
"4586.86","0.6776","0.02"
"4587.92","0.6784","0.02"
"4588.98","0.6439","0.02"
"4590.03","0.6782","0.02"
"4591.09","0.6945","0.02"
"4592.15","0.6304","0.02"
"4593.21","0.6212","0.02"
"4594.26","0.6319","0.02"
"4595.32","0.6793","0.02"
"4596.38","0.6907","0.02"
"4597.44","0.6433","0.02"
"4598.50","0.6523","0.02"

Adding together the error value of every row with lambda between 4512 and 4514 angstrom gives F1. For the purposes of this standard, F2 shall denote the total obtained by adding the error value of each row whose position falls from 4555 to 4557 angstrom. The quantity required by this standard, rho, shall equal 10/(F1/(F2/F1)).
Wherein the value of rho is 222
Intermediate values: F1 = 0.0430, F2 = 0.0410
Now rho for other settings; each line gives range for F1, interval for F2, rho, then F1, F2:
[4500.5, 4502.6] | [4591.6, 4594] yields 189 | 0.0460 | 0.0400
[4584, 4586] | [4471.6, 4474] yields 275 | 0.0400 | 0.0440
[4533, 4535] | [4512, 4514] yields 244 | 0.0420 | 0.0430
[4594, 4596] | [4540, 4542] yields 256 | 0.0400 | 0.0410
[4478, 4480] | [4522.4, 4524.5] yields 227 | 0.0430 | 0.0420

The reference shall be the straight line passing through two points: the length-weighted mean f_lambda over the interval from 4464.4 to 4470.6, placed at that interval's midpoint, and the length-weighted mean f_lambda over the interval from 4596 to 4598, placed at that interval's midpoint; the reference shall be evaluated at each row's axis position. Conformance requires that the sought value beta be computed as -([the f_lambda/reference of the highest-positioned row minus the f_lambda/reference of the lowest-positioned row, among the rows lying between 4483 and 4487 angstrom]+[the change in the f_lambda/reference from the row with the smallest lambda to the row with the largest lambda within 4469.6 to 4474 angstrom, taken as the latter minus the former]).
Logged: -0.20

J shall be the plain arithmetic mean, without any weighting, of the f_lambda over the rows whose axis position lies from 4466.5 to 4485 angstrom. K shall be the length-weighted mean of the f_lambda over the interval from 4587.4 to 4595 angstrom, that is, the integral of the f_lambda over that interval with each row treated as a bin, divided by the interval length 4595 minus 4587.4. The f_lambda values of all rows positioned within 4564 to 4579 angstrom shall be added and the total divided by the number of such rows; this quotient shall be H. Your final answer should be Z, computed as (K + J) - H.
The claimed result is 0.63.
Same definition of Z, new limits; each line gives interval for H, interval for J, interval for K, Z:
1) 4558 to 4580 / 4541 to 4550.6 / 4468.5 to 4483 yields 0.63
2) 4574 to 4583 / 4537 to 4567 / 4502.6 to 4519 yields 0.69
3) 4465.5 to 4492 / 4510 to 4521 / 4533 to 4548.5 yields 0.69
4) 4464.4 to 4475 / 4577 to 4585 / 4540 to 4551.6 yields 0.67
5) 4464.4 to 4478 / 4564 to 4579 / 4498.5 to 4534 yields 0.69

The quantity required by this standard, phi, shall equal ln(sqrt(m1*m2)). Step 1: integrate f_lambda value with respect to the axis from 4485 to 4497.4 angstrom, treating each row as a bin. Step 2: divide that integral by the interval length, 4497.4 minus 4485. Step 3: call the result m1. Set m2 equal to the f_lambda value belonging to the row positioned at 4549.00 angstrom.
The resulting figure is -0.454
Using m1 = 0.668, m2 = 0.6033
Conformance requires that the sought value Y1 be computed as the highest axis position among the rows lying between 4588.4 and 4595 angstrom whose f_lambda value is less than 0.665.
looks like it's 4594.26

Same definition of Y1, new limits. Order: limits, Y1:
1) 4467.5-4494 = 4493.82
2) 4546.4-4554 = 4550.05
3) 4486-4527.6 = 4527.06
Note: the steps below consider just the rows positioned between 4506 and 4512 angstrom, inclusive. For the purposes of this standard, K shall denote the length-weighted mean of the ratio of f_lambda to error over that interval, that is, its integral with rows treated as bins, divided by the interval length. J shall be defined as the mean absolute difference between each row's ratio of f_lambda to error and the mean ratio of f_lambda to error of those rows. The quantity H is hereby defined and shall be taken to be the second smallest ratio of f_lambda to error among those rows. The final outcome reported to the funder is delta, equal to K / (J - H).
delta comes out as -1.031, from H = 31.7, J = 0.59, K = 32.1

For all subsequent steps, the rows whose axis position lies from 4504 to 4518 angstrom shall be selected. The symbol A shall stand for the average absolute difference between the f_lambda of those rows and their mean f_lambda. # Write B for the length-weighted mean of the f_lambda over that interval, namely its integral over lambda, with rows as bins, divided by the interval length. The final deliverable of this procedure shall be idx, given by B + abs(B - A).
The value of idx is 1.36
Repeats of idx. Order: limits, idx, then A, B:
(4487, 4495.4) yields 1.31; 0.020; 0.663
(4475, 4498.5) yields 1.30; 0.019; 0.657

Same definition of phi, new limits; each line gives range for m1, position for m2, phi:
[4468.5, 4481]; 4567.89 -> -0.414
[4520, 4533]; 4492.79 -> -0.406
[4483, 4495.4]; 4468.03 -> -0.415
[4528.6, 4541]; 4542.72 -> -0.399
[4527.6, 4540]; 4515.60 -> -0.428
